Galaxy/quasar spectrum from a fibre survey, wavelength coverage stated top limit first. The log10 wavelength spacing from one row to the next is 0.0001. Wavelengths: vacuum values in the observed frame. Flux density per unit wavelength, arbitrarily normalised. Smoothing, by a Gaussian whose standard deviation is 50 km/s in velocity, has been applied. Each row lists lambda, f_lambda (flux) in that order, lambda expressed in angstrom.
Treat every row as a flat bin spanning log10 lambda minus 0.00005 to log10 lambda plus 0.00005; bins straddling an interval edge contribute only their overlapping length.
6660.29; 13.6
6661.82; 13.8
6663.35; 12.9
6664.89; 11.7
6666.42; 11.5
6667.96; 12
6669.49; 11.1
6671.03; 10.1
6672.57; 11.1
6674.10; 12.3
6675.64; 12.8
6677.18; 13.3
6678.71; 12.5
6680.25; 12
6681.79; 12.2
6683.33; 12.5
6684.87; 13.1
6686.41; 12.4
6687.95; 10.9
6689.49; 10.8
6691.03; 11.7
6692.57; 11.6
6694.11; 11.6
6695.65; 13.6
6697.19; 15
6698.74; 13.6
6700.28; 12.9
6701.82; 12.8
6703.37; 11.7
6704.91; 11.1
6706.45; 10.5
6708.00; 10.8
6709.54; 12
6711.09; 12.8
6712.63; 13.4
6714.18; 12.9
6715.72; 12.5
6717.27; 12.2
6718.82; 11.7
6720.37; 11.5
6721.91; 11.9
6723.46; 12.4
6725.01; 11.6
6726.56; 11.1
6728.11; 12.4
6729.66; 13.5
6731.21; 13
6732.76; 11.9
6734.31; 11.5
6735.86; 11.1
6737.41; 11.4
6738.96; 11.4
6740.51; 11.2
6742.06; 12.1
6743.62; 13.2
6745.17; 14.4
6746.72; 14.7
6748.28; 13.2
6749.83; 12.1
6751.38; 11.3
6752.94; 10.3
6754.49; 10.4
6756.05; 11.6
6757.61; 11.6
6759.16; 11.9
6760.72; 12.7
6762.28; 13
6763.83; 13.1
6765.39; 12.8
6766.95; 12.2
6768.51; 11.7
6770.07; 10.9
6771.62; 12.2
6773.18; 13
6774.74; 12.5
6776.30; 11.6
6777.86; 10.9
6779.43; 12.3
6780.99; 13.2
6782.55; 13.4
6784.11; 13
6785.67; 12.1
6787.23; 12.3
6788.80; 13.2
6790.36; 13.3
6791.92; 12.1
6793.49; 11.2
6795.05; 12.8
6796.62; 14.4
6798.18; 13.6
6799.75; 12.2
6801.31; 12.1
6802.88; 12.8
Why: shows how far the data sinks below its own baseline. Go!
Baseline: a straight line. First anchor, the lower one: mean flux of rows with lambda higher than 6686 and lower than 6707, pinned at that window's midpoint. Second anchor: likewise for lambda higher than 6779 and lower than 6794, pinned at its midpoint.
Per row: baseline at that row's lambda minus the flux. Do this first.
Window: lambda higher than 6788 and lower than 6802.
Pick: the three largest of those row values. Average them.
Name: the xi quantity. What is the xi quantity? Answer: 0.9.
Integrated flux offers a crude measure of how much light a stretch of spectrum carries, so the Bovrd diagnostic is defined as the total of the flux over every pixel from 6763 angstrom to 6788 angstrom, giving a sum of 197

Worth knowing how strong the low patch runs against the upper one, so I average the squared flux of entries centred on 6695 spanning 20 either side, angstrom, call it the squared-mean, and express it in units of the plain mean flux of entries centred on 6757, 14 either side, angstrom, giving 12.5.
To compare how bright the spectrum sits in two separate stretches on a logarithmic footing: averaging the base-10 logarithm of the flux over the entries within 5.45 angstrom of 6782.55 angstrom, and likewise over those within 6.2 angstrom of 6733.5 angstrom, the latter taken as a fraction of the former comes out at 0.986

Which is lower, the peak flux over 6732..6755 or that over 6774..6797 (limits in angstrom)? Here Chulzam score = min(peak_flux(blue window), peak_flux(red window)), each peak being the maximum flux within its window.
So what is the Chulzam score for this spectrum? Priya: 14.4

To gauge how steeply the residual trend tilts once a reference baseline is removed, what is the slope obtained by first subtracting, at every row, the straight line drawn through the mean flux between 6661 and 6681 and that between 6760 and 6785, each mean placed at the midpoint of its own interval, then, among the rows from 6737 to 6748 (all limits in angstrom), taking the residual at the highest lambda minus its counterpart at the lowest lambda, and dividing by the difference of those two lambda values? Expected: 0.351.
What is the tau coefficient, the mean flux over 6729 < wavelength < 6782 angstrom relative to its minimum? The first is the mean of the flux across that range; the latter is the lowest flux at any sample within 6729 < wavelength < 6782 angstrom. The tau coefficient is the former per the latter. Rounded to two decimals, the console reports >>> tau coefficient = 1.18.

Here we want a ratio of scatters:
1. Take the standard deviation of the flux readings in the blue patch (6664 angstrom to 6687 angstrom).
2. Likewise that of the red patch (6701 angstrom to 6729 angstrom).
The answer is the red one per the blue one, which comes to 0.94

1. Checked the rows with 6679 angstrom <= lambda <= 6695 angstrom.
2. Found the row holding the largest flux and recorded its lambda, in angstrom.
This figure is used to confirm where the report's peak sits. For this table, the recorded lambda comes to 6684.87 angstrom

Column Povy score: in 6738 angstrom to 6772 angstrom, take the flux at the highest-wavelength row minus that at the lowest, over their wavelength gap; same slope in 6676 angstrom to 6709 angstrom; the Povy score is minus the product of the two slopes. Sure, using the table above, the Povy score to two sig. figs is 0.0020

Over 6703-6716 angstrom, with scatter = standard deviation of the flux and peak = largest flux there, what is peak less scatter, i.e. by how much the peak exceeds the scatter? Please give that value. 12.4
